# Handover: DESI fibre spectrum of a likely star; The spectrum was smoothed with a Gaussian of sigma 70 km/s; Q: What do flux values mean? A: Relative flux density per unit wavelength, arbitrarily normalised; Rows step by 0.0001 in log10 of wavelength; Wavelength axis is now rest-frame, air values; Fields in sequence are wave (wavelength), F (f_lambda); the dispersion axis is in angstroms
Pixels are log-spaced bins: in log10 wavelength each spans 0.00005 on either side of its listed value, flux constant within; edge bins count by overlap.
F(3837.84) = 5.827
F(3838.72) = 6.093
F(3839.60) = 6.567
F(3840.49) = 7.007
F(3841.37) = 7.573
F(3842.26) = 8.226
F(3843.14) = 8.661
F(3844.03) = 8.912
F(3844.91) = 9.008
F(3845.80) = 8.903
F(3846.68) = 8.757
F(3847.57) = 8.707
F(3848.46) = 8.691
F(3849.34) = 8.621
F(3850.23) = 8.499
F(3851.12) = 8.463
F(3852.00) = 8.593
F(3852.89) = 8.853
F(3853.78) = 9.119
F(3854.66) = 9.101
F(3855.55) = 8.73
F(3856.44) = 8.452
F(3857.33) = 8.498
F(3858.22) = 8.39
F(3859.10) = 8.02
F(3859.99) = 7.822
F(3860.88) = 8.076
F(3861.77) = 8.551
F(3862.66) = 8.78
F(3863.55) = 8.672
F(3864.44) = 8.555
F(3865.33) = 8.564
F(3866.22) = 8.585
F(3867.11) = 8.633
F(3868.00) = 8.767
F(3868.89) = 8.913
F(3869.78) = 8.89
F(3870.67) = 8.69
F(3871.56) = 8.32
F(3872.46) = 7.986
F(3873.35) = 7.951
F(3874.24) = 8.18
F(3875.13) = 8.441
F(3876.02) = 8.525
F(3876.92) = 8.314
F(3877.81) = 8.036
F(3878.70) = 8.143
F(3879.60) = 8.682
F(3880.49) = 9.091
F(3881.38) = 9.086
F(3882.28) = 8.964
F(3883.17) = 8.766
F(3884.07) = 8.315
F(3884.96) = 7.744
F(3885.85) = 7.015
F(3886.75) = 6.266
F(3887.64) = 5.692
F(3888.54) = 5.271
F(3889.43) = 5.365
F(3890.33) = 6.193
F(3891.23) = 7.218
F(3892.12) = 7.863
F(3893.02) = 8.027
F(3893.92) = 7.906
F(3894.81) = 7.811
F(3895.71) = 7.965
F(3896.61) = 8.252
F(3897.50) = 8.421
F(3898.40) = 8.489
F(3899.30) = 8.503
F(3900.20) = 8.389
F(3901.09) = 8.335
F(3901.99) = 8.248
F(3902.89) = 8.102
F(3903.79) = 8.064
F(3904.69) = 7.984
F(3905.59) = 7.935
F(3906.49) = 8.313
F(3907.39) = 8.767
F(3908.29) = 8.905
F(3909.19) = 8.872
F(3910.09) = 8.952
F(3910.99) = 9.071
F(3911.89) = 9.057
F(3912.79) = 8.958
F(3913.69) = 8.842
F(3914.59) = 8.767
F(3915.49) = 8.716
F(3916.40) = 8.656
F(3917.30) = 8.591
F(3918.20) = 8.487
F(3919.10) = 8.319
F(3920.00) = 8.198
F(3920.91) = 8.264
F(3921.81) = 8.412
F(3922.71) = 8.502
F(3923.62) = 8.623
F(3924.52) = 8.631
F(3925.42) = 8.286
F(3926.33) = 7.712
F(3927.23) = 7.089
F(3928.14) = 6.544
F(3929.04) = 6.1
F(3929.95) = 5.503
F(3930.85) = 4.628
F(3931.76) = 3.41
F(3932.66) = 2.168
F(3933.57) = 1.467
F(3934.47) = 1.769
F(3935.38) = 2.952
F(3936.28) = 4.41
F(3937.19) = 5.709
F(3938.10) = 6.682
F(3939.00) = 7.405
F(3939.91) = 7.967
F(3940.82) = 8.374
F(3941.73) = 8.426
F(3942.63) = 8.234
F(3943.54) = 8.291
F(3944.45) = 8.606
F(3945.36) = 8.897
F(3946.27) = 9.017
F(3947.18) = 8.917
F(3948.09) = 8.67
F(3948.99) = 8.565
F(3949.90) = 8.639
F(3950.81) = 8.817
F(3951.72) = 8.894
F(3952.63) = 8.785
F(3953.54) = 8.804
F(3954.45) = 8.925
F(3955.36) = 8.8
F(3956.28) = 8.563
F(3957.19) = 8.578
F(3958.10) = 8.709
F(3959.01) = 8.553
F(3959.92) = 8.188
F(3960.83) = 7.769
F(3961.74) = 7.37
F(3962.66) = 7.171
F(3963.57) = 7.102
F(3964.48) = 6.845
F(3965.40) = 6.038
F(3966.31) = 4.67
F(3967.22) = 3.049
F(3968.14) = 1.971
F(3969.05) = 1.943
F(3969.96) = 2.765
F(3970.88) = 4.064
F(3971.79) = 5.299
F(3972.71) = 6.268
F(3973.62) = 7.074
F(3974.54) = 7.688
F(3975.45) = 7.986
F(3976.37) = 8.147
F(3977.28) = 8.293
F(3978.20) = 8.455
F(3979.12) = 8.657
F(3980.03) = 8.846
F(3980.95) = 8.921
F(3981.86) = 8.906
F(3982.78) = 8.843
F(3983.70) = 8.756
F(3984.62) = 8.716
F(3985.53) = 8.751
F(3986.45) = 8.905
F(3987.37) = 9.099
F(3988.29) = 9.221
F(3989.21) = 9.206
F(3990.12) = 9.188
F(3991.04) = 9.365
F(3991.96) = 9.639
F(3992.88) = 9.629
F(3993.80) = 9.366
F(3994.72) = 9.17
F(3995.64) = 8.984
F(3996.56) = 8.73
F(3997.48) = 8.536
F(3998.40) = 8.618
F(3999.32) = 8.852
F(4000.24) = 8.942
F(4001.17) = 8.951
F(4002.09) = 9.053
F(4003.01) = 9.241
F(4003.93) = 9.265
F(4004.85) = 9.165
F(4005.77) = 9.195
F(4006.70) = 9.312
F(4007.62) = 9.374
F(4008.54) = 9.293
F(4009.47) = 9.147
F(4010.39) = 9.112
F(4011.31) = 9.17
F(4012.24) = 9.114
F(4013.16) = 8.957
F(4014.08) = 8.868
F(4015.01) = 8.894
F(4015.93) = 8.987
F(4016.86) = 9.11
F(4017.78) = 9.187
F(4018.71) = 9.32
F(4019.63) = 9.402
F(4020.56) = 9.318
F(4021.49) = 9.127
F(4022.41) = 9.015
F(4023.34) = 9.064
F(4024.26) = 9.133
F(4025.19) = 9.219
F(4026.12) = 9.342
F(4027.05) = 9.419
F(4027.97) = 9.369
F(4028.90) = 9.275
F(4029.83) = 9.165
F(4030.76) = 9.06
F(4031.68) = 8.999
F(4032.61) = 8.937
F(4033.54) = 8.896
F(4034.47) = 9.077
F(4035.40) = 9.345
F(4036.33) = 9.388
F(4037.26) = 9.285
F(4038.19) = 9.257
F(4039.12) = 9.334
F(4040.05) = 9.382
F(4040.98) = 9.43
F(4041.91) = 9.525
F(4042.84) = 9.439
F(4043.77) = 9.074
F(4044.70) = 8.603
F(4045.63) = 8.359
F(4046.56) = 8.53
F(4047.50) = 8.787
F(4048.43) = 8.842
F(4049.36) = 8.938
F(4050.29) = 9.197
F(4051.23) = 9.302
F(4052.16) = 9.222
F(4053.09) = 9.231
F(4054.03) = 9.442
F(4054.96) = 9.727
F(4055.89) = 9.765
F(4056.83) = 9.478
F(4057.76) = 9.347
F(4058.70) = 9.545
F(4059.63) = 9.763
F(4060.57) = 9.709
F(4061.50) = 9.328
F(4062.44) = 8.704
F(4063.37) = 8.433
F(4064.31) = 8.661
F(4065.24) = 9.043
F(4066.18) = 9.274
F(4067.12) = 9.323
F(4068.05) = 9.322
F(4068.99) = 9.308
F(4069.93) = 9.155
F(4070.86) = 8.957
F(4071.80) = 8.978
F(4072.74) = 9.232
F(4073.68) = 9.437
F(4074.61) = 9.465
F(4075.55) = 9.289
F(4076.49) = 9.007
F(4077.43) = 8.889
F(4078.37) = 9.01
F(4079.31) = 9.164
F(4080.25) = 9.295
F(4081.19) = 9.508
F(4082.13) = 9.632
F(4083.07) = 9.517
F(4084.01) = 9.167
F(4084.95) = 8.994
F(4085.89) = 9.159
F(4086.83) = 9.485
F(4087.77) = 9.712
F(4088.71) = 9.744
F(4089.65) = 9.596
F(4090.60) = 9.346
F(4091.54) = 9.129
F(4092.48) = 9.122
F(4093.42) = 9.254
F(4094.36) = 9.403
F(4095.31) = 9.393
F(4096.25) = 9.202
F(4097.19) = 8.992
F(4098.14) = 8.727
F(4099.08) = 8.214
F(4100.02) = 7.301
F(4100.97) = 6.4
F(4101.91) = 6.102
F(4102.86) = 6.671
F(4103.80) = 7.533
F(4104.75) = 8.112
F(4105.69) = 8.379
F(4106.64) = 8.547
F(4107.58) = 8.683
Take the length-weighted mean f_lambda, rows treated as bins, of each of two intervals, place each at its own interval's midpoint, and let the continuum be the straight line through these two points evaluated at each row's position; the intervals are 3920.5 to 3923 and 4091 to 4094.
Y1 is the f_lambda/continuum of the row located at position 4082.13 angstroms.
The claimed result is 1.05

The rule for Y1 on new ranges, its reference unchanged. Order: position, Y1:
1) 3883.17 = 1.07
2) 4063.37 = 0.93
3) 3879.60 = 1.06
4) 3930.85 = 0.55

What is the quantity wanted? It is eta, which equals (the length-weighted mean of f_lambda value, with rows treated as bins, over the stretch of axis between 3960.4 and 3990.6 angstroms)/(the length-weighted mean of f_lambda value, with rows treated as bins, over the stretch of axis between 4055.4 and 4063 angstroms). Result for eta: 0.8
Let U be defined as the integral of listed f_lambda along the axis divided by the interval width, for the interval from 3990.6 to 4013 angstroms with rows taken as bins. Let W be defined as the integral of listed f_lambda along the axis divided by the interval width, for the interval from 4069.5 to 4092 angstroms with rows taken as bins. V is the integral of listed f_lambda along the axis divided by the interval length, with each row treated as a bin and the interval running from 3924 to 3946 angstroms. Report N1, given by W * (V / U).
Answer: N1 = 6.4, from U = 9.13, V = 6.25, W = 9.29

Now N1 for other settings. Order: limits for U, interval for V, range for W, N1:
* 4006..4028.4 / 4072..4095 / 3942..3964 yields 8.6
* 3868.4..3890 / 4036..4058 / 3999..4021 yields 10.6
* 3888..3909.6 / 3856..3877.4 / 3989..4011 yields 9.8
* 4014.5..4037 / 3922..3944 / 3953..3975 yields 4.4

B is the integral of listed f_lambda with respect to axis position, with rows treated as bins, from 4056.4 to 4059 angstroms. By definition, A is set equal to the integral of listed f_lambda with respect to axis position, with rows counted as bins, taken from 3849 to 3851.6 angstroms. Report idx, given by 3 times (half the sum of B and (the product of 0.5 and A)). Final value 53.5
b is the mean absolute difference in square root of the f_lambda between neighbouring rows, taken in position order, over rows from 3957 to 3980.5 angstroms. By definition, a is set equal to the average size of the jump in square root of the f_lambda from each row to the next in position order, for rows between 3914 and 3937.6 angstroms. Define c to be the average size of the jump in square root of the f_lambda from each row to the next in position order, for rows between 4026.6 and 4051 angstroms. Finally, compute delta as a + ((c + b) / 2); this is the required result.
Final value 0.198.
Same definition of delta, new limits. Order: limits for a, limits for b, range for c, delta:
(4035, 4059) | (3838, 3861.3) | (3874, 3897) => 0.079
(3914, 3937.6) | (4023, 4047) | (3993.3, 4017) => 0.143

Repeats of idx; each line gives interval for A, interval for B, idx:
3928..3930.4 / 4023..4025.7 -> 47.8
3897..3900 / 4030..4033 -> 59.7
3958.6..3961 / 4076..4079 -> 55.2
